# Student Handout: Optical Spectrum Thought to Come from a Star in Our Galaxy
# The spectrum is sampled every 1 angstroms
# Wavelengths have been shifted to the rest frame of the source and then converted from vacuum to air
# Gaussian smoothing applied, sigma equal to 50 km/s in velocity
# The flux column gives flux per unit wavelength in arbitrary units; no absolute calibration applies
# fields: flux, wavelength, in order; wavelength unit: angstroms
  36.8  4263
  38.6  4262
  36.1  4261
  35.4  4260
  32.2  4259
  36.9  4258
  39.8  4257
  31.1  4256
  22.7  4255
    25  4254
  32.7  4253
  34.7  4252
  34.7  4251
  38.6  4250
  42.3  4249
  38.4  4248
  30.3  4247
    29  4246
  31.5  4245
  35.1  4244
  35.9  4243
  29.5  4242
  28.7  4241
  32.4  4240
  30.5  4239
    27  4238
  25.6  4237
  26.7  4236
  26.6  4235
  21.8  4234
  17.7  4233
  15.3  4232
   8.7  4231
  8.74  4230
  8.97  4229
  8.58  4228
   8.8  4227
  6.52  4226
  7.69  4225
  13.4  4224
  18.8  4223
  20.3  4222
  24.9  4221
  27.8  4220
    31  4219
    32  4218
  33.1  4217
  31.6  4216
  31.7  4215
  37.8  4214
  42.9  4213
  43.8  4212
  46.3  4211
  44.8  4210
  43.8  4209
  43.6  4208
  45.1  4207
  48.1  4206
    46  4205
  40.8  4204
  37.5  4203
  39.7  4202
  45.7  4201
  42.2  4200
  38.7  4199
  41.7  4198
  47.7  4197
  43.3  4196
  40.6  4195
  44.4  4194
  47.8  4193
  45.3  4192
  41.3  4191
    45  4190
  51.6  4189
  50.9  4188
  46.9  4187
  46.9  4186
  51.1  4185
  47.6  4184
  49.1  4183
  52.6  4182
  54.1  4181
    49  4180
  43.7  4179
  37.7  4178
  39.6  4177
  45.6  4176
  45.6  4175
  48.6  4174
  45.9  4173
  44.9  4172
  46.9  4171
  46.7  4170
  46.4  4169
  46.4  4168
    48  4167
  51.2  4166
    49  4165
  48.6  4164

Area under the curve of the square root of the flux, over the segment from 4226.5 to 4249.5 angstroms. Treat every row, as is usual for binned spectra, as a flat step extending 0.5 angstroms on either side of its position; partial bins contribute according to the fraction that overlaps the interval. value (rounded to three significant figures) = 111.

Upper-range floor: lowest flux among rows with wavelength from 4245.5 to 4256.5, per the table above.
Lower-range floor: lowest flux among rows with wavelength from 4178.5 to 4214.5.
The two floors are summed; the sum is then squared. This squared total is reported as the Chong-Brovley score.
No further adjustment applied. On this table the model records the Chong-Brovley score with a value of 3624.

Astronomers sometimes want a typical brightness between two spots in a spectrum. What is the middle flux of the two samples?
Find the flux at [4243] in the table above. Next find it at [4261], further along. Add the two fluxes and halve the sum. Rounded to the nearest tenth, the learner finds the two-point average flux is 36.0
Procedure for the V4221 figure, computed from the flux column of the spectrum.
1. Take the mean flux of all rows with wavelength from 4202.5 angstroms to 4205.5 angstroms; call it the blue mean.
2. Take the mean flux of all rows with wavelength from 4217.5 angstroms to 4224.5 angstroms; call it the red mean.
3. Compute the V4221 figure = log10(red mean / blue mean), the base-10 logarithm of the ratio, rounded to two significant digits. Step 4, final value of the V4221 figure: -0.24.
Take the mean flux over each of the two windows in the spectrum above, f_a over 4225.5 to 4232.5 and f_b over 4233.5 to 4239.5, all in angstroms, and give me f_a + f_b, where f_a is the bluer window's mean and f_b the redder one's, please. 36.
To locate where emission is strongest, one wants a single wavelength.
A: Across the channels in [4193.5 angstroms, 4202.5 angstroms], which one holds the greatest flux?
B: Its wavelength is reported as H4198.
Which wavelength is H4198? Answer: 4197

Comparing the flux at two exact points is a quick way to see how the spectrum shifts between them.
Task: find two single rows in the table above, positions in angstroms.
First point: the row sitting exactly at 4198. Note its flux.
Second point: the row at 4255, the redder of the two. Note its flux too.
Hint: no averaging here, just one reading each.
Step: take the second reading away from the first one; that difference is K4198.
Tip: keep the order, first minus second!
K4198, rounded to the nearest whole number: 19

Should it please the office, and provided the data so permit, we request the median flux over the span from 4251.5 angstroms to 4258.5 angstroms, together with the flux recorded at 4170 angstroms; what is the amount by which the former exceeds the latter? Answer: -14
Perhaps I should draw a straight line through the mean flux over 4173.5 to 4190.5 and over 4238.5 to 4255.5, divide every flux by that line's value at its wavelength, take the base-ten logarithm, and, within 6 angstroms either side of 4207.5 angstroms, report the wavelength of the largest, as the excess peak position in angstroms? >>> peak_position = 4206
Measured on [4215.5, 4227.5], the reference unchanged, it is 4217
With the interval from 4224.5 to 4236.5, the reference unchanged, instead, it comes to 4236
